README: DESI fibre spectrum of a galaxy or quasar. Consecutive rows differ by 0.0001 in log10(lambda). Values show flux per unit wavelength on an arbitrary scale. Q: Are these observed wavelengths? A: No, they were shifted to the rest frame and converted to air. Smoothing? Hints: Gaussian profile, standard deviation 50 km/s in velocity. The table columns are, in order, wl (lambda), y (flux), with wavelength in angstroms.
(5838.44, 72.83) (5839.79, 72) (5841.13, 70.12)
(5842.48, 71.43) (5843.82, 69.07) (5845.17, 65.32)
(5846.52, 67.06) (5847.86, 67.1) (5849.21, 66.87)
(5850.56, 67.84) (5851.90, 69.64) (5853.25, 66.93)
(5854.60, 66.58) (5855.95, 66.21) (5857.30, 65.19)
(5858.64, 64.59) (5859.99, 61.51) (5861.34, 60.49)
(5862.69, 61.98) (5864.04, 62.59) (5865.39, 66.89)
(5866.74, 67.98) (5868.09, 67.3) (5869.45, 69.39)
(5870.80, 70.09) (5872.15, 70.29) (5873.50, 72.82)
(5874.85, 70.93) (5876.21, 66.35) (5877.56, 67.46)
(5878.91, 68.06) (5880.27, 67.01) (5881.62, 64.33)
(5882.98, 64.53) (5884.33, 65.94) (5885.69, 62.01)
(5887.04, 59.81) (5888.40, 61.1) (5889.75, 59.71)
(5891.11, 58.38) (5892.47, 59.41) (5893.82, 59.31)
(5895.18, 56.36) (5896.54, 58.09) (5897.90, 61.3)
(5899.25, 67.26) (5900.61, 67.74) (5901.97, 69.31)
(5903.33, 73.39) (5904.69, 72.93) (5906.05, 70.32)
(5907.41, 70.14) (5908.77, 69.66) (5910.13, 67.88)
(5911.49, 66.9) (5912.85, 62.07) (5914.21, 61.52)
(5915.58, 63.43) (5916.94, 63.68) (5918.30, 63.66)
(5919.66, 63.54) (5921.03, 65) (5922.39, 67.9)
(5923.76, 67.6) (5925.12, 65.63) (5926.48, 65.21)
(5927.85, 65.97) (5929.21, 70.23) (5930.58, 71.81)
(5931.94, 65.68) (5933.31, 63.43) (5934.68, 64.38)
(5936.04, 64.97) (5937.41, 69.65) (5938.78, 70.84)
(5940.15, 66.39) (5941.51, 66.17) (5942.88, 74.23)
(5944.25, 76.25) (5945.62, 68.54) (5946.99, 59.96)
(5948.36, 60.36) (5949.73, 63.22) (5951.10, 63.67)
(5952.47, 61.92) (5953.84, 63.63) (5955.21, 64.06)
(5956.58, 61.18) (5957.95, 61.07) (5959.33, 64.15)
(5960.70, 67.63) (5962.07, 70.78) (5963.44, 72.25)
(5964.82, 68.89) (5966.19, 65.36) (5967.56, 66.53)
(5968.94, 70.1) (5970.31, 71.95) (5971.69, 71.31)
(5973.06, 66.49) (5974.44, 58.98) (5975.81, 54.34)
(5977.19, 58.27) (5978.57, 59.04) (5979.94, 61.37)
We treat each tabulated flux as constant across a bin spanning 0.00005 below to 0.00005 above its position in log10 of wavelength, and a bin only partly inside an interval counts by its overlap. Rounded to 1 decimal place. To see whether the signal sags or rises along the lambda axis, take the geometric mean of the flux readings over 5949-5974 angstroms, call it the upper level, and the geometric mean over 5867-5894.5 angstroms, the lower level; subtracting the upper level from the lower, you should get -1.2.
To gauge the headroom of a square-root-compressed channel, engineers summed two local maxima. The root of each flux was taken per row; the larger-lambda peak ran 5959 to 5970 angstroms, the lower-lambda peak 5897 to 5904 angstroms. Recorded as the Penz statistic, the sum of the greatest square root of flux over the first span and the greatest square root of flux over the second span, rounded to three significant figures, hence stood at 17.1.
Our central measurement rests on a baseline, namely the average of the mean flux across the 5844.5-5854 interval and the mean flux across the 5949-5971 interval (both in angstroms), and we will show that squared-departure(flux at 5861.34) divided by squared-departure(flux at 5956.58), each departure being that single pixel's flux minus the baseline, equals 1.27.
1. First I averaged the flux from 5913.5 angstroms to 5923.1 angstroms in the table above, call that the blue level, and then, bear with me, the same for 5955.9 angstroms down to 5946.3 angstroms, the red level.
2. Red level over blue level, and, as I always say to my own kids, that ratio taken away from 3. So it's 2.03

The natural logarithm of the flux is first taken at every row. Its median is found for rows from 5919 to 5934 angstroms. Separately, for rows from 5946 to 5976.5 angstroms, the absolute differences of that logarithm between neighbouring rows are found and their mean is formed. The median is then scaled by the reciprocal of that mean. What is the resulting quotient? 108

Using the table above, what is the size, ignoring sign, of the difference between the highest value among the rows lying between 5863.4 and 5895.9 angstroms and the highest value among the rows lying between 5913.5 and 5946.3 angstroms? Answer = 3.4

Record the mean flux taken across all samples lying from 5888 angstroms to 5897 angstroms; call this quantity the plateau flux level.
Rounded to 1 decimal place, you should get 58.9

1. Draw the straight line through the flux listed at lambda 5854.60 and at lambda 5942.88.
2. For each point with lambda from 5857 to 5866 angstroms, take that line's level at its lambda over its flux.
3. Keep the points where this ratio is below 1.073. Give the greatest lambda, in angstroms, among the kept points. 5865.39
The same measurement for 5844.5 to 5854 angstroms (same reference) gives 5853.25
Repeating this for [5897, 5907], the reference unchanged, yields 5906.05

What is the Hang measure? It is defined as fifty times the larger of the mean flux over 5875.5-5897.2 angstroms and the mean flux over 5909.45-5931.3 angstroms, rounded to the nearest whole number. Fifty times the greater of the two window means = 3288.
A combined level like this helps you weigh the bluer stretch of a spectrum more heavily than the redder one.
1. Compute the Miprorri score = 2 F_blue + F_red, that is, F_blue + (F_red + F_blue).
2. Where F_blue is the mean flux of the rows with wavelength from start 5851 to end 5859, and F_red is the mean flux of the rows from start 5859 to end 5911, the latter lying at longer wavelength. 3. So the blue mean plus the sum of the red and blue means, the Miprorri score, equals 199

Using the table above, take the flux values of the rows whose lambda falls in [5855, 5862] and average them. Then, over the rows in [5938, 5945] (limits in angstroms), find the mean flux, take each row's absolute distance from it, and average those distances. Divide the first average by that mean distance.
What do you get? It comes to 18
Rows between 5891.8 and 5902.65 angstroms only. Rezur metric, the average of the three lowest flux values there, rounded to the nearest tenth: 57.9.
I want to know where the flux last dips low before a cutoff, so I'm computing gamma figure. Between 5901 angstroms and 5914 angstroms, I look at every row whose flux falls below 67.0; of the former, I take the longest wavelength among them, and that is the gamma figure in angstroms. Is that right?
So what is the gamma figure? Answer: 5912.85 angstroms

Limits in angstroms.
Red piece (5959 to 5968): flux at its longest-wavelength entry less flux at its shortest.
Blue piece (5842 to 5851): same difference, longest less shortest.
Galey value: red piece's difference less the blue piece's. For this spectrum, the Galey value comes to 6.0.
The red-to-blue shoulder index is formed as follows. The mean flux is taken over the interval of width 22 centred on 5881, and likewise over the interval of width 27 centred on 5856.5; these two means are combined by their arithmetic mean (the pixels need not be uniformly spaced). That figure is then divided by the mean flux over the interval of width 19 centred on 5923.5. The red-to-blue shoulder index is 1.00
